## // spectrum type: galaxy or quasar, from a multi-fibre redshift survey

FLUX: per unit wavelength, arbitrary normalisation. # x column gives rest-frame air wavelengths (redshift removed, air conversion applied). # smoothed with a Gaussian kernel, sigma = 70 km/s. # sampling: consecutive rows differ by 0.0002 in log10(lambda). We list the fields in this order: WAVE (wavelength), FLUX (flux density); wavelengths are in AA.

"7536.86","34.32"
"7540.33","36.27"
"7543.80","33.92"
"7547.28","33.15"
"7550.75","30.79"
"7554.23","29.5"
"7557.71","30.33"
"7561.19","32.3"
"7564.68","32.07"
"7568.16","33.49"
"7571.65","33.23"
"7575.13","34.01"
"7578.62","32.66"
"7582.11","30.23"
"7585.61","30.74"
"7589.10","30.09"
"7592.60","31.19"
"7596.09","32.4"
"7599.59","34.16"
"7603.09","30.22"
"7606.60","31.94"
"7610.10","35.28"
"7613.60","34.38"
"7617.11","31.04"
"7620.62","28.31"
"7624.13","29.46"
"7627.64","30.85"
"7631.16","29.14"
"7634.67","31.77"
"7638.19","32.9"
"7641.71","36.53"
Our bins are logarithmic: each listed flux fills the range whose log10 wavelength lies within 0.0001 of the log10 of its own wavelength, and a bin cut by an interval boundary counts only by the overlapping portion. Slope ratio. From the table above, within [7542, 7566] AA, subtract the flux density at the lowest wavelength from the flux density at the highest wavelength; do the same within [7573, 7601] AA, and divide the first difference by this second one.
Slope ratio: -12.3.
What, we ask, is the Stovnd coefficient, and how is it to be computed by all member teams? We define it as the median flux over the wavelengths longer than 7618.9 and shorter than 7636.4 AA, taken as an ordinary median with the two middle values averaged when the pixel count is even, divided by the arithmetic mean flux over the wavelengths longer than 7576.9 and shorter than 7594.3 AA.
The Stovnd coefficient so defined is 0.95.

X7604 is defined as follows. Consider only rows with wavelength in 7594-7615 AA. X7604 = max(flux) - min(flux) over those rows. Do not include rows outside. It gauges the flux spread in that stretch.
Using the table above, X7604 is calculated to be 5.1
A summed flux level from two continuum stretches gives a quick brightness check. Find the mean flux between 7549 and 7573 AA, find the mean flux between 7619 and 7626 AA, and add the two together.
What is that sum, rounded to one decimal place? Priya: 60.6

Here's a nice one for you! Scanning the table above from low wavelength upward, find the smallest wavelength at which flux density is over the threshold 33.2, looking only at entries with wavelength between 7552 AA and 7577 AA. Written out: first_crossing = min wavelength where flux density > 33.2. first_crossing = 7568.16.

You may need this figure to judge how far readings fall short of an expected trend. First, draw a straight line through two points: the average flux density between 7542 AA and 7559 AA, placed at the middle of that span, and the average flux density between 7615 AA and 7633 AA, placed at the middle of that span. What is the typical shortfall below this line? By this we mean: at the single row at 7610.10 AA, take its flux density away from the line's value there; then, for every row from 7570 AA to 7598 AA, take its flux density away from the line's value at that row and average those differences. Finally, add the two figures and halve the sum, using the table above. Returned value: -3.1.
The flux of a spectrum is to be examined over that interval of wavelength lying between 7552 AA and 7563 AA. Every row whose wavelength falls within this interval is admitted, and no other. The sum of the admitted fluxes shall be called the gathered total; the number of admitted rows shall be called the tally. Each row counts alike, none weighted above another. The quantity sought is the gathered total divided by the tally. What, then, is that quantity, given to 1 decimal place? 30.7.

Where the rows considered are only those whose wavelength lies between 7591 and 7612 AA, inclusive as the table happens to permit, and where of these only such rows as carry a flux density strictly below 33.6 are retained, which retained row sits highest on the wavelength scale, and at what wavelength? 7606.60 AA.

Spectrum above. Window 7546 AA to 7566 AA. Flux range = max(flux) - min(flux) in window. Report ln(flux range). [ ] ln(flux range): 1.29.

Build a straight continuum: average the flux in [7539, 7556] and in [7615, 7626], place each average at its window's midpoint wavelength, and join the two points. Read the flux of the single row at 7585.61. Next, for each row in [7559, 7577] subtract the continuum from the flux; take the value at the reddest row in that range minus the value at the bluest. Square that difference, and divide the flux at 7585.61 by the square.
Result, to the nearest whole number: 6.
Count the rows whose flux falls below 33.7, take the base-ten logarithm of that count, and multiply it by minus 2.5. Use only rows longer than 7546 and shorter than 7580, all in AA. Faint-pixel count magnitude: -2.39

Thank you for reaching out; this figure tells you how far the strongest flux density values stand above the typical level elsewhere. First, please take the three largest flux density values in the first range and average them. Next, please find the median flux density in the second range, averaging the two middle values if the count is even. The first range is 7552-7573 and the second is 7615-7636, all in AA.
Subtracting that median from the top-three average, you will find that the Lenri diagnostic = 2.85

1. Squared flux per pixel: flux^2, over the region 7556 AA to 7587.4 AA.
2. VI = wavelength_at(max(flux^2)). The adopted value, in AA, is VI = 7575.13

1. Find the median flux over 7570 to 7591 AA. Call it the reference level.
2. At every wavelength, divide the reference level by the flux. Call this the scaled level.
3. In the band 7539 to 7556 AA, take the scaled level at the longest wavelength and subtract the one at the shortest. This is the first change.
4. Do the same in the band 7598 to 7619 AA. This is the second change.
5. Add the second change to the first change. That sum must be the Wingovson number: 0.29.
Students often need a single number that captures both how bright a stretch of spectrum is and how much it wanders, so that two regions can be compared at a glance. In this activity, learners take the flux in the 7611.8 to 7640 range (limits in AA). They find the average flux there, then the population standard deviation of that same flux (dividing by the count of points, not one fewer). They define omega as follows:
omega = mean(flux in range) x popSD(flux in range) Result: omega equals 59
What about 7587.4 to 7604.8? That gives 48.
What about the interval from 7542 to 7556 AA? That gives 57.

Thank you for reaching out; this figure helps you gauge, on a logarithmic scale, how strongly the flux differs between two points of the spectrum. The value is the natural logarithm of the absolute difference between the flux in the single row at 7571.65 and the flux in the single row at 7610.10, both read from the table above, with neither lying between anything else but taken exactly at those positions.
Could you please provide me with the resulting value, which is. 0.7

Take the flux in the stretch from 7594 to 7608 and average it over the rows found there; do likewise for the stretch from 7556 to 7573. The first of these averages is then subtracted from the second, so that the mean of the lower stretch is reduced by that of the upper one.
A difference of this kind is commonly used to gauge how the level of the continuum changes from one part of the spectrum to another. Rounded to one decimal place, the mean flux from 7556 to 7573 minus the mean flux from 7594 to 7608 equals 0.1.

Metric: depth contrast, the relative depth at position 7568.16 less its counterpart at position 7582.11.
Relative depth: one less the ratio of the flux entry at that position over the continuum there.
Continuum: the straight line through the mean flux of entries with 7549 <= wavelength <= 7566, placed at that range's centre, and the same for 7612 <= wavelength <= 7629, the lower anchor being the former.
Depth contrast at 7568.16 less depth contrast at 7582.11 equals -0.10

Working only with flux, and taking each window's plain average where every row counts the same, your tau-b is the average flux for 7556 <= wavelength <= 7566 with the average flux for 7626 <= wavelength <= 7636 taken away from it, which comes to 1.0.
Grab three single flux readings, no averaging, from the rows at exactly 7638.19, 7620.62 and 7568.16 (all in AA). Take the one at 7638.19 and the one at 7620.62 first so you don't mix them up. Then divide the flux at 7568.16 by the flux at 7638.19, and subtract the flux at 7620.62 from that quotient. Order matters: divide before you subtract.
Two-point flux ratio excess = -27.3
